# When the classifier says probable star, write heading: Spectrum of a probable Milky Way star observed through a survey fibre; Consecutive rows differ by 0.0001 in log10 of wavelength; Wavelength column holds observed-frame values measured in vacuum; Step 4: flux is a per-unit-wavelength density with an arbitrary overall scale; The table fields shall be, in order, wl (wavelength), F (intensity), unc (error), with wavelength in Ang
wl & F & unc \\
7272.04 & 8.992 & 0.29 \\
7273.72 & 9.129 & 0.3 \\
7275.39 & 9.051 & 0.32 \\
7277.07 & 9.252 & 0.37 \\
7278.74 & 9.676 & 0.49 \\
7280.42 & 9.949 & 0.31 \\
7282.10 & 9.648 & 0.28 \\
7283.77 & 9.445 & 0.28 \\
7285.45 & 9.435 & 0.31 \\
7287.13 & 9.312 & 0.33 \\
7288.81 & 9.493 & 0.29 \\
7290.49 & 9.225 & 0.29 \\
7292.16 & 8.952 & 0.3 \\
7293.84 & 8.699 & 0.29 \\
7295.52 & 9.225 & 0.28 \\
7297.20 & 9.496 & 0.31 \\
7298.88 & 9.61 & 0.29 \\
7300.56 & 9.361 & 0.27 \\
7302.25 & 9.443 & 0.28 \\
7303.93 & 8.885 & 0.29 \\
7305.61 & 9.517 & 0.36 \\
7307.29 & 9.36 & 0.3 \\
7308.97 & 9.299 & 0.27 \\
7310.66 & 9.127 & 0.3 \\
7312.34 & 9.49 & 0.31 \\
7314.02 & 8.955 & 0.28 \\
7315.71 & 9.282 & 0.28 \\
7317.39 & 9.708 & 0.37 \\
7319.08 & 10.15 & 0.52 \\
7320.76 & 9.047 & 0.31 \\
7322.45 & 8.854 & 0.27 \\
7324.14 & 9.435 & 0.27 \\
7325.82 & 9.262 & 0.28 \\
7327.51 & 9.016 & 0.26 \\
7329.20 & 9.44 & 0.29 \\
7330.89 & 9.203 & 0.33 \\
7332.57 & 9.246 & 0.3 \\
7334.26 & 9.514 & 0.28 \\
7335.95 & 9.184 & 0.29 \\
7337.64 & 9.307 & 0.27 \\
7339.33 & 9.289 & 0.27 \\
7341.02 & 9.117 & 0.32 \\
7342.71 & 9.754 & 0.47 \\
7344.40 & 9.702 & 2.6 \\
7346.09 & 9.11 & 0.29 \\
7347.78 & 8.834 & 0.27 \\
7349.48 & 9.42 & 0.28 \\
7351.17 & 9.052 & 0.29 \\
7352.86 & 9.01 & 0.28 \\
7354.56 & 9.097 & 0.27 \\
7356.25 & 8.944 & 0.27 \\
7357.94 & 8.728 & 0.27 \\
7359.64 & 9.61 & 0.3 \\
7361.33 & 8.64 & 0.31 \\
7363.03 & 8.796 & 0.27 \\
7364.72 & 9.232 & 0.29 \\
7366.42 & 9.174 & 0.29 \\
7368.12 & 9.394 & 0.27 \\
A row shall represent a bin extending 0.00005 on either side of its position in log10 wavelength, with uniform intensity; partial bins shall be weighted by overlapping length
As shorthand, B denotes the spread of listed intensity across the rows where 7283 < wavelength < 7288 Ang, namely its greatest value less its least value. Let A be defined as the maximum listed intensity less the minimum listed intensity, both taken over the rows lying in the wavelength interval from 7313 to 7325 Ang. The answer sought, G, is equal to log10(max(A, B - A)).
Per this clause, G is 0.11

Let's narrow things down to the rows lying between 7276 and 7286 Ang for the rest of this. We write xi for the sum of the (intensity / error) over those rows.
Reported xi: 175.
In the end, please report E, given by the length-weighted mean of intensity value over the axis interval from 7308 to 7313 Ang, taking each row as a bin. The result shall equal 9.30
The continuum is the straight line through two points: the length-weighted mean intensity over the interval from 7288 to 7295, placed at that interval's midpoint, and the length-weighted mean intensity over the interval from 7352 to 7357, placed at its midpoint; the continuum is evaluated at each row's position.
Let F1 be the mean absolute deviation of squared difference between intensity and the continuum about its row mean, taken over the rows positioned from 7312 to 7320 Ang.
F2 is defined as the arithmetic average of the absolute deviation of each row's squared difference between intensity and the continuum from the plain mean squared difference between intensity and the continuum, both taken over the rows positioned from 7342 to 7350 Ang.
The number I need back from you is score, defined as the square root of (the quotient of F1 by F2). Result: 1.3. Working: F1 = 0.34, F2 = 0.20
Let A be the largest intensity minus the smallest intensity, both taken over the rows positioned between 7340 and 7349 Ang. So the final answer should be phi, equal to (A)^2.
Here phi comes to 0.8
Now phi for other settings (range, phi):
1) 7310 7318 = 0.6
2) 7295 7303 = 0.1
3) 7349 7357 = 0.2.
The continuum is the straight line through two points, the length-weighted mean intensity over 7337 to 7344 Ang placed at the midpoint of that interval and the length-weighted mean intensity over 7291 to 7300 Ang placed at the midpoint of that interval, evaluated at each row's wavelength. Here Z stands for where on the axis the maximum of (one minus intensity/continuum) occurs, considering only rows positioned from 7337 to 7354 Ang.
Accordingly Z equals 7347.78 Ang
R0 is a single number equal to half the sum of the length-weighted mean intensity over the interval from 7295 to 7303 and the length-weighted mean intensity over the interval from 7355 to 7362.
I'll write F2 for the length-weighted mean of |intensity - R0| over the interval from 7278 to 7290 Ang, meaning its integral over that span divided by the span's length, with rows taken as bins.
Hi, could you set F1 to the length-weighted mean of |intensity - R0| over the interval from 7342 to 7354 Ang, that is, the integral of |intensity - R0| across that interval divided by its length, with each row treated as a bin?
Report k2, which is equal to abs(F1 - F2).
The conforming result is 0.048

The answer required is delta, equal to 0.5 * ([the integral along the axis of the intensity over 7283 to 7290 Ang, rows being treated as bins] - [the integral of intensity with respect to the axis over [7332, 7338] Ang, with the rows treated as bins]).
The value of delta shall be 5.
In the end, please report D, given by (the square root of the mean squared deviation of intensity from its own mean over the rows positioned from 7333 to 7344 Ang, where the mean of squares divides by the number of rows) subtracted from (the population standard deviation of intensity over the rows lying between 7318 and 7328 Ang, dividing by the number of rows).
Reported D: 0.211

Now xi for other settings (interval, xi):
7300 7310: 191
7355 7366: 190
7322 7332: 196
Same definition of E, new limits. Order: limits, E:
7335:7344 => 9.35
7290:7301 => 9.23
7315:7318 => 9.50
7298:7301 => 9.51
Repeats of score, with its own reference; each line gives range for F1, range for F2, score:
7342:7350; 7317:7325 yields 0.8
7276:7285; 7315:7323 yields 0.7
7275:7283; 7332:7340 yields 1.9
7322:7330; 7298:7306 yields 0.9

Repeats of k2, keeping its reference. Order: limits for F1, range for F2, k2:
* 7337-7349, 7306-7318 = 0.055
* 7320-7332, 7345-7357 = 0.040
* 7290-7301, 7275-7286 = 0.093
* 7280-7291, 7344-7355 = 0.045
